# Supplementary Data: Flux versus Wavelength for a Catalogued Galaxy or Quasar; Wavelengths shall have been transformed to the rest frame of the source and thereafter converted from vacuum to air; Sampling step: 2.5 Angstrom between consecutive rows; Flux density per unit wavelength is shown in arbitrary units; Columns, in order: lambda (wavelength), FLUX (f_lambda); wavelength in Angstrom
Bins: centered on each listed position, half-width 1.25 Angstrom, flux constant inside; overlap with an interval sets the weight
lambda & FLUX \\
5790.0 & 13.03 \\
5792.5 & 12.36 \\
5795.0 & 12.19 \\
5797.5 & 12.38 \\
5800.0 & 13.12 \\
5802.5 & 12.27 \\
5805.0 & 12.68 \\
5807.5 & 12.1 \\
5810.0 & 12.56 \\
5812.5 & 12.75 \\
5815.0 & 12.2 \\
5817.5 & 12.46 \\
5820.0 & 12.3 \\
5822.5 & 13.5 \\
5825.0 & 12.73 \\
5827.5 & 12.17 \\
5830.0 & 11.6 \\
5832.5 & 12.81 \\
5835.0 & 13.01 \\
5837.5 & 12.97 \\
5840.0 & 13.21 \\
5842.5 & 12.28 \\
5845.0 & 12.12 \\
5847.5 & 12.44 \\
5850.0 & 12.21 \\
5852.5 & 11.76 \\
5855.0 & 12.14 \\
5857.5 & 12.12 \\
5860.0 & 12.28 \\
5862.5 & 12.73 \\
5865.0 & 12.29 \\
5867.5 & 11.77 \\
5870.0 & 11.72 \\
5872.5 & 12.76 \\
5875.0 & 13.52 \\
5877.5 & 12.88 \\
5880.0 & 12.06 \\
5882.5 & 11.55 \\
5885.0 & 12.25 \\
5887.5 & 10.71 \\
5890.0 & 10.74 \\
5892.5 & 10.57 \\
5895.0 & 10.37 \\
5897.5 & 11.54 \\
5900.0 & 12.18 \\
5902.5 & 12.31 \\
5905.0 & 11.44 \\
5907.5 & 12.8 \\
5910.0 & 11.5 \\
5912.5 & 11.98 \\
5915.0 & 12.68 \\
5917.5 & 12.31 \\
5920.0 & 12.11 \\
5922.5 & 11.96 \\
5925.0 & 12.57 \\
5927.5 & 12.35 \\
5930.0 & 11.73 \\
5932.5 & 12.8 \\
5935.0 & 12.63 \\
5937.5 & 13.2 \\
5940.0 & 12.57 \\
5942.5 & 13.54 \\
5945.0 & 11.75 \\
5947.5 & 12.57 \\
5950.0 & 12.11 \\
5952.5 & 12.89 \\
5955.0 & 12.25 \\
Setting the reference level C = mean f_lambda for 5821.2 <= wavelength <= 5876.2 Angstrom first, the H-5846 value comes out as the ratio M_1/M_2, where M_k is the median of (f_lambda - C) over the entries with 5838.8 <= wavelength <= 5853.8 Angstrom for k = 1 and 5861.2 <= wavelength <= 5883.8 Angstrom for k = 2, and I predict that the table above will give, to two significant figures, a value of 1.3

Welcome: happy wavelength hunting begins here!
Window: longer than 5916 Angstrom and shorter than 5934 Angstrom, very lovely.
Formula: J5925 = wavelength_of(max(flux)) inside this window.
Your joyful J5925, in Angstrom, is 5932.5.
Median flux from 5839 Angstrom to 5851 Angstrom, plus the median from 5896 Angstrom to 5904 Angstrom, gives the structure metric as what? 24.5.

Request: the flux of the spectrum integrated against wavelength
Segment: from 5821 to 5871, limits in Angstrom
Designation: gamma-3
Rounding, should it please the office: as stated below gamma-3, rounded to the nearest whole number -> 620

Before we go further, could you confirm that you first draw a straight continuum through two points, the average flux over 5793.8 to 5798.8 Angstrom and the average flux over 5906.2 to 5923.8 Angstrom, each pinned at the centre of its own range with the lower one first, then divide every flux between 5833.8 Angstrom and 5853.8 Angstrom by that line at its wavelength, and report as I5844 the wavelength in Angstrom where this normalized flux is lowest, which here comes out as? 5852.5 Angstrom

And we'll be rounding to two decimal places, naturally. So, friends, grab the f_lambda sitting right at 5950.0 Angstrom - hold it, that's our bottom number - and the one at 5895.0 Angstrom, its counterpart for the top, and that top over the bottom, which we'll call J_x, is 0.86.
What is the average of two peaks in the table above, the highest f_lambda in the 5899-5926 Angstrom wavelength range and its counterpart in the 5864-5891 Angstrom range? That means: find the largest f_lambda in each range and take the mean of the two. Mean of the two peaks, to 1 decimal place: 13.2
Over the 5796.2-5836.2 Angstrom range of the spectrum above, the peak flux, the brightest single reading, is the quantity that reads 13.5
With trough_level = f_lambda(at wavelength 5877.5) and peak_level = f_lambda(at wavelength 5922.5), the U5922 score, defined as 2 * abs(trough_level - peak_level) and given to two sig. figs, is 1.8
